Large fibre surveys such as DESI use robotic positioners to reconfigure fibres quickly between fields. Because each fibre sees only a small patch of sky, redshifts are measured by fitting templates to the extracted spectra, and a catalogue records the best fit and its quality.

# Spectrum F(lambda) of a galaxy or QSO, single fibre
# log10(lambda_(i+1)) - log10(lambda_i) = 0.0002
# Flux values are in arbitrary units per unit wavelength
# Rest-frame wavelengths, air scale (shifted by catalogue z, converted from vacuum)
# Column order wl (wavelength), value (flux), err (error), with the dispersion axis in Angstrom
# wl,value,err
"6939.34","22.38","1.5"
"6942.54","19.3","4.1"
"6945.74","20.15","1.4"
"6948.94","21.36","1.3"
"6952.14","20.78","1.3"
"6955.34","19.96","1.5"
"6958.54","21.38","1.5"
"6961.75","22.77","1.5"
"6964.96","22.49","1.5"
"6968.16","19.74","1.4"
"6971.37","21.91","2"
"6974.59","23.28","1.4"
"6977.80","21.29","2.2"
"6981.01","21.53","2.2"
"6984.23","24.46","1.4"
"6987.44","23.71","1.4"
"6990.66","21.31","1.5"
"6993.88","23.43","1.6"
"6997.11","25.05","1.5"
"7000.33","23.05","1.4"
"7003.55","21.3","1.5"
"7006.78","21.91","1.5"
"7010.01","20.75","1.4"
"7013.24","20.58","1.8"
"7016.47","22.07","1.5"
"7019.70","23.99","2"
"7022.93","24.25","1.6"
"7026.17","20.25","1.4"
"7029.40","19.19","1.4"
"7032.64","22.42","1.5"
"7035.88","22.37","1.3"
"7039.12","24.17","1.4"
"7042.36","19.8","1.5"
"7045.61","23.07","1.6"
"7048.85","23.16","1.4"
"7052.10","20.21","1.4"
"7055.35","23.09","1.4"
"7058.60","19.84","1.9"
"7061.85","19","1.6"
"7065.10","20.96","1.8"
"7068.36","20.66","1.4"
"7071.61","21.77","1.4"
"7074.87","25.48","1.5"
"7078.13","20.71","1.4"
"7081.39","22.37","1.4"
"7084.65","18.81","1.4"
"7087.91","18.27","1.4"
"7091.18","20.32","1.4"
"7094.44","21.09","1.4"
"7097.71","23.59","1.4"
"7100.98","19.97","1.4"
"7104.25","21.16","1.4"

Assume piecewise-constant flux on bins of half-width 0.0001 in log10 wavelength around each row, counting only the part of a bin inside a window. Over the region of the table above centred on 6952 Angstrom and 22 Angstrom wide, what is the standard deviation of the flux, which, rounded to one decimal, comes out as 1.1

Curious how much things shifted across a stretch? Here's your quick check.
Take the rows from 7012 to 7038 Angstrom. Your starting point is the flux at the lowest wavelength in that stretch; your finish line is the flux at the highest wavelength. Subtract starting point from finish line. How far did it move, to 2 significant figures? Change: 1.8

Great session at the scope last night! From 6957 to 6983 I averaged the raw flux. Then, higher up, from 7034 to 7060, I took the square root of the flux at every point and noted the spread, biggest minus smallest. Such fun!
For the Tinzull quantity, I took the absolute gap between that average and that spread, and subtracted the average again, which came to -0.47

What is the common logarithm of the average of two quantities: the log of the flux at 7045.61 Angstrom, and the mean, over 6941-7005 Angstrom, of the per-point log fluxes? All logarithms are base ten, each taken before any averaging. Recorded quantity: 0.131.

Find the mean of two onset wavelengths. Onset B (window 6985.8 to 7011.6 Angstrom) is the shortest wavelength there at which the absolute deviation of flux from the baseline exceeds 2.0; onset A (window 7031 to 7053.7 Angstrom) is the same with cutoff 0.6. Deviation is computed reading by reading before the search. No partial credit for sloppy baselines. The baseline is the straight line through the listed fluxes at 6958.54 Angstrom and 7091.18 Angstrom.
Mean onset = 7010.0 Angstrom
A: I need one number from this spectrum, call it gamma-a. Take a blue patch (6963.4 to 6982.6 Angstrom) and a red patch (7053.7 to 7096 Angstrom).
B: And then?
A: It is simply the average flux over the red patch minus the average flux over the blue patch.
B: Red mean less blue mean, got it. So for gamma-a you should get -0.8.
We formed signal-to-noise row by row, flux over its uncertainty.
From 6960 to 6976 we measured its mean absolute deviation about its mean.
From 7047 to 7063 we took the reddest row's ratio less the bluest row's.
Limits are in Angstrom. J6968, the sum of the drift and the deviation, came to -3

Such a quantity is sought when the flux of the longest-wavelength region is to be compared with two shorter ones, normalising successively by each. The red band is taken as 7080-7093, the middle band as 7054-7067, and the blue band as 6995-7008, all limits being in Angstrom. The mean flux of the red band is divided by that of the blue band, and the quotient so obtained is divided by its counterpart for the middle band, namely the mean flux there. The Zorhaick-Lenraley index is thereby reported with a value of 0.0422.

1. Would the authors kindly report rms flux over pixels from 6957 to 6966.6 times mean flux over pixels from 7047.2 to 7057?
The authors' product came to 492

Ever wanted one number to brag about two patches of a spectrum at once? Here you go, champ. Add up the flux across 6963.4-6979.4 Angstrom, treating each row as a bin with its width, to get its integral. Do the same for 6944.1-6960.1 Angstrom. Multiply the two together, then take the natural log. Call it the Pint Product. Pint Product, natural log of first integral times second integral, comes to 11.7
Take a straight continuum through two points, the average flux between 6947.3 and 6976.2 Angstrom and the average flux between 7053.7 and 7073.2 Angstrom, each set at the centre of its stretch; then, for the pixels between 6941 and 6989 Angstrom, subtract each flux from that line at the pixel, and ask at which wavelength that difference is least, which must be 6984.23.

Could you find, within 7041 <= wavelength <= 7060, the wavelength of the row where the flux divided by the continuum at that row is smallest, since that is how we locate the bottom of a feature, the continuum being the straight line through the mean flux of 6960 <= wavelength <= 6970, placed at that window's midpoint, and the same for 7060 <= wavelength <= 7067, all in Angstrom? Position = 7042.36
